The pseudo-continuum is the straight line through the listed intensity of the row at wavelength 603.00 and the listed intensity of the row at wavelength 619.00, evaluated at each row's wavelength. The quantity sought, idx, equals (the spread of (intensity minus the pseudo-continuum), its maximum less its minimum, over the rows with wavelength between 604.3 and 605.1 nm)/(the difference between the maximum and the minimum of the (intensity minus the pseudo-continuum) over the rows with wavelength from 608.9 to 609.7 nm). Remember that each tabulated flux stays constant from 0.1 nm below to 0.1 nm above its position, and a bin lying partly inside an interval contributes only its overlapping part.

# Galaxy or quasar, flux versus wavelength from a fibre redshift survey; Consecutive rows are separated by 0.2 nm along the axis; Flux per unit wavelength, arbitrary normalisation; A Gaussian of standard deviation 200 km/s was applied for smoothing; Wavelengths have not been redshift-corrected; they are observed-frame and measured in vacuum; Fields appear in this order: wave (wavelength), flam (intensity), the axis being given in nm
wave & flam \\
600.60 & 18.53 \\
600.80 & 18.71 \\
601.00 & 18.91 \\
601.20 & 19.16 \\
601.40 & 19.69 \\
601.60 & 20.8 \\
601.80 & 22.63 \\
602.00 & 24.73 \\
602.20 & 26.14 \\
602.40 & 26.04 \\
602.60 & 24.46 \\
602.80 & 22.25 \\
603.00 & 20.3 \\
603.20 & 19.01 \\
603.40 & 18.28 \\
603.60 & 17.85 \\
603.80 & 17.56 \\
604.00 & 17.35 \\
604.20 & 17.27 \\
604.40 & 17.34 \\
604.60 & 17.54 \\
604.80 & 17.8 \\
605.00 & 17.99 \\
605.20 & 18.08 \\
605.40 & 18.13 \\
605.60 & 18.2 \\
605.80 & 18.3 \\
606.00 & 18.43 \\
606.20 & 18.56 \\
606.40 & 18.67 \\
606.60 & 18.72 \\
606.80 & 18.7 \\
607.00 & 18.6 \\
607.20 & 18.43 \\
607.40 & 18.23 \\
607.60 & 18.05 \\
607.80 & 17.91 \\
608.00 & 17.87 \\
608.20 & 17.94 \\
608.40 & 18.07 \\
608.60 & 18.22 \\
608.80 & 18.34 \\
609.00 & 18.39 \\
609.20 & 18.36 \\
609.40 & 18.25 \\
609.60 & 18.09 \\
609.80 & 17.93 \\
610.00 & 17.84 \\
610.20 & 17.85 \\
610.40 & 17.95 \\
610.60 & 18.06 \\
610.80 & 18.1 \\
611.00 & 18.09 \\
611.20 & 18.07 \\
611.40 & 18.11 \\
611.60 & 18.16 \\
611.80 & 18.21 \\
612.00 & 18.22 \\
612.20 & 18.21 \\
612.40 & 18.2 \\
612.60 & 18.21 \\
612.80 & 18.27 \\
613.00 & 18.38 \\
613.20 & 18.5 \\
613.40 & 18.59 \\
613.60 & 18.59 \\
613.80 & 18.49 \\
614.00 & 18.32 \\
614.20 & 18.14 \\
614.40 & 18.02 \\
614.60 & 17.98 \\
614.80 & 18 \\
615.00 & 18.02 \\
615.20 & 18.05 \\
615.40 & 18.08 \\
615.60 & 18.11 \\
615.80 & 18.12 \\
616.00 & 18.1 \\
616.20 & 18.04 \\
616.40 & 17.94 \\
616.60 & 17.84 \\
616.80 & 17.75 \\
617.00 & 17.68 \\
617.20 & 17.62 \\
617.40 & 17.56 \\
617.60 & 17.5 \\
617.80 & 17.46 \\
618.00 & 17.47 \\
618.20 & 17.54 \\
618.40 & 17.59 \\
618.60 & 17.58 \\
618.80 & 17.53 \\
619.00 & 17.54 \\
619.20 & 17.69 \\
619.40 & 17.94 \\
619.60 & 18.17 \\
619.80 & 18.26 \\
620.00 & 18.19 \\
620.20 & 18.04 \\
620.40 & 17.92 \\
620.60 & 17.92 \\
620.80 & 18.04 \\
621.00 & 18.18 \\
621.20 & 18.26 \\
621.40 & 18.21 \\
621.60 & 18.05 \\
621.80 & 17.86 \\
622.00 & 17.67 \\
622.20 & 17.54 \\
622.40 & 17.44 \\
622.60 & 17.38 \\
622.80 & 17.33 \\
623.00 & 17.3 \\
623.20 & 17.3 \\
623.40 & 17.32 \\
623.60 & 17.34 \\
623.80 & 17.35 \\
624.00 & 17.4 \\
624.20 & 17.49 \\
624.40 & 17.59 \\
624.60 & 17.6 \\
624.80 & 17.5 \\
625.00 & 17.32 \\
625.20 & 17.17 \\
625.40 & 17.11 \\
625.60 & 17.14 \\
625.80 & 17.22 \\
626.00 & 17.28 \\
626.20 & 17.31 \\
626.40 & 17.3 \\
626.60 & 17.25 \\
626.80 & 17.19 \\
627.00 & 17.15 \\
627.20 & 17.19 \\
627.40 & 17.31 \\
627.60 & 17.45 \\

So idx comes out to 3.7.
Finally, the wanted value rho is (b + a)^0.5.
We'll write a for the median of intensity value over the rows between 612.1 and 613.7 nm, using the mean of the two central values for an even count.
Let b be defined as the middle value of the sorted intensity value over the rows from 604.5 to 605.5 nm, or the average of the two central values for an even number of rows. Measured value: 6.03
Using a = 18.3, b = 18.0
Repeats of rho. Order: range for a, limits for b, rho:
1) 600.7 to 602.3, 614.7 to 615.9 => 6.19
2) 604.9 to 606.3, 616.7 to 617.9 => 5.98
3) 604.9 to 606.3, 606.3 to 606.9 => 6.07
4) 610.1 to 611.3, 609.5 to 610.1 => 6.00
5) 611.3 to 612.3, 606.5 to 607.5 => 6.07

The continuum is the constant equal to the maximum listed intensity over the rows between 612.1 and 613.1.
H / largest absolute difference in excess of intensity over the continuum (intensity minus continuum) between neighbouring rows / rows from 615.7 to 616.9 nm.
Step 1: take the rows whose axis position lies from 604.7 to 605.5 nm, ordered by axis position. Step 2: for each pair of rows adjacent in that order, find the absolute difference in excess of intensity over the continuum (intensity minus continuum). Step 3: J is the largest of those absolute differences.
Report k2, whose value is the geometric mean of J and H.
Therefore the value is 0.14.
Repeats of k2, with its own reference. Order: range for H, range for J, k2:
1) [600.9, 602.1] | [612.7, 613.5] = 0.50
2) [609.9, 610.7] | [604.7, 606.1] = 0.14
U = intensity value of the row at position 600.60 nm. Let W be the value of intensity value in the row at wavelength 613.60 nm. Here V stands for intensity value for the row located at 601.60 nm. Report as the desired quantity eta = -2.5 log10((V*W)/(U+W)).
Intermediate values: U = 18.53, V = 20.8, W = 18.59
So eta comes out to -2.54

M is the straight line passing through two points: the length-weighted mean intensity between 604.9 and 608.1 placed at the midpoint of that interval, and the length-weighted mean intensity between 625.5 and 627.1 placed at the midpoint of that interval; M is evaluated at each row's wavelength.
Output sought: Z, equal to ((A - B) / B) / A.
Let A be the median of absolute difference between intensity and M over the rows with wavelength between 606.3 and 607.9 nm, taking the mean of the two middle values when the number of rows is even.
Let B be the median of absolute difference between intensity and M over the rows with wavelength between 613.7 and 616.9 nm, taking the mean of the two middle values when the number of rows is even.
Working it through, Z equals 1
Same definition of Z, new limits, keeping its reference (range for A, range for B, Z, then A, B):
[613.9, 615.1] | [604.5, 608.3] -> -3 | 0.16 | 0.29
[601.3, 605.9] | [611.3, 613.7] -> 3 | 1.08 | 0.23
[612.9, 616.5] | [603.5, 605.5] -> -2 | 0.28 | 0.74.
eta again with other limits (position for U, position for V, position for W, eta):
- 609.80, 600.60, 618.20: -2.41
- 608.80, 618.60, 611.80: -2.36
